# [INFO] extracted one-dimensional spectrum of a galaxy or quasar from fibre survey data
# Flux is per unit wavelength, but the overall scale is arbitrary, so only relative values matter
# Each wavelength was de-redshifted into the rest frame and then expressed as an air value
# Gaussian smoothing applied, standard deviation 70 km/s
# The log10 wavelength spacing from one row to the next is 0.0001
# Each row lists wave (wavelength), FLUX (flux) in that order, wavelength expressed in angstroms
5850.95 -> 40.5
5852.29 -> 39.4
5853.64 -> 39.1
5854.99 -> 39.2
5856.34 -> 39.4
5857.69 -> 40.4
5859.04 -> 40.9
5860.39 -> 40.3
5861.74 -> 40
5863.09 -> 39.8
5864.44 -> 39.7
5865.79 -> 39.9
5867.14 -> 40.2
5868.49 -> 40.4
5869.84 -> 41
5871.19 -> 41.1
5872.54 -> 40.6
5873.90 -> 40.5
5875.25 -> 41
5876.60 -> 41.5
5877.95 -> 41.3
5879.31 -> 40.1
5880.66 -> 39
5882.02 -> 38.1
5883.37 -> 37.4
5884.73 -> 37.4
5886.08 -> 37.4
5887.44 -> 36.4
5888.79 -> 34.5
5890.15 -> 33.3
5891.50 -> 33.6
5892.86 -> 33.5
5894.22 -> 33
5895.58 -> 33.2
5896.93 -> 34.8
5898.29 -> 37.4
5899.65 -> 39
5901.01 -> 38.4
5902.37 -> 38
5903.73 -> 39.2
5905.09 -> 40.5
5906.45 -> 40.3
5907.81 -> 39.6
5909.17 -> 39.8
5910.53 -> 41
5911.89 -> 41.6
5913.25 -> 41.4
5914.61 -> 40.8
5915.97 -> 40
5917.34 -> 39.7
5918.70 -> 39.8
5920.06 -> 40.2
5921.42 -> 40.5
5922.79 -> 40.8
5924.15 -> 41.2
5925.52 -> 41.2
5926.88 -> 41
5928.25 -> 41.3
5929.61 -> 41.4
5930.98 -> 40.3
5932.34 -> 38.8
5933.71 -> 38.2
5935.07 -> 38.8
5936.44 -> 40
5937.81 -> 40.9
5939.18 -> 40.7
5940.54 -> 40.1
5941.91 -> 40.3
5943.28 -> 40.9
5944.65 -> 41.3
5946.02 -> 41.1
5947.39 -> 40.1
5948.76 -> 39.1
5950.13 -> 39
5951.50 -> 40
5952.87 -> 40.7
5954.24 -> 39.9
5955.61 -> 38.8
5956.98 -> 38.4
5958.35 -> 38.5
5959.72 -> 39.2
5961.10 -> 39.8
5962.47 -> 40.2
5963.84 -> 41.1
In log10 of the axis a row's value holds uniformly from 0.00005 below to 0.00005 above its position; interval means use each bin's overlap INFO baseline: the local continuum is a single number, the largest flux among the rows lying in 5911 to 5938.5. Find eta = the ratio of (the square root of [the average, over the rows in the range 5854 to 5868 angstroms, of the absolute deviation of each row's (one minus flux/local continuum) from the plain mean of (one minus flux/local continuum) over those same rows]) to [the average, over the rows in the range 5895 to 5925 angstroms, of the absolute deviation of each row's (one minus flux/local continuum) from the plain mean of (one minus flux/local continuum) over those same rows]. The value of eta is 2.7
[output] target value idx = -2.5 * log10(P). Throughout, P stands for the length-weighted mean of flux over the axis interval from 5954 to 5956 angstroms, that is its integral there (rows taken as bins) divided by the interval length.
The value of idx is -3.99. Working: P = 39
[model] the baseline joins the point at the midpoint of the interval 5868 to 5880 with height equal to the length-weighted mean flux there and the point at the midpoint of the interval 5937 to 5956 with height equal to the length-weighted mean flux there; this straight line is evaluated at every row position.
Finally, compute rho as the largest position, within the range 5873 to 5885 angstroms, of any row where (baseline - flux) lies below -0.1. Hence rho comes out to 5877.95 angstroms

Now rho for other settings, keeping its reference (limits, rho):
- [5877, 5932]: 5929.61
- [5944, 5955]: 5952.87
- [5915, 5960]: 5952.87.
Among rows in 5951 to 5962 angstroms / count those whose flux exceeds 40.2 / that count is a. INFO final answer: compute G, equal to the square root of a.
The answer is 1.00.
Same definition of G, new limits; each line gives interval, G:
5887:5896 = 0.00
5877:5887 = 1.00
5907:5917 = 2.00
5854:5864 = 1.73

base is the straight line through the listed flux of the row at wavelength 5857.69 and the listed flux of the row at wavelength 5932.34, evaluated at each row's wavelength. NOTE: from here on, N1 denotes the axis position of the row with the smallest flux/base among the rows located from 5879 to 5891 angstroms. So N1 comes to 5890.15 angstroms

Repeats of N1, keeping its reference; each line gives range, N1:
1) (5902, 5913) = 5902.37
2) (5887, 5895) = 5894.22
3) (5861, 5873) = 5864.44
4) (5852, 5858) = 5853.64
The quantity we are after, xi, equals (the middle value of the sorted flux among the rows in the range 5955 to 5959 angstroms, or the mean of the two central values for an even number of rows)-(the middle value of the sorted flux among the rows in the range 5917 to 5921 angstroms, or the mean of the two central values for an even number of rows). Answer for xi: -1.3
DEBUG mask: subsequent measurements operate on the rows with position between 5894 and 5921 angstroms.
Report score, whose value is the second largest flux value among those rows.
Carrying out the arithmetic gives 41.4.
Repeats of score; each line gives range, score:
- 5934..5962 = 41.1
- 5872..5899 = 41.3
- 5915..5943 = 41.3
